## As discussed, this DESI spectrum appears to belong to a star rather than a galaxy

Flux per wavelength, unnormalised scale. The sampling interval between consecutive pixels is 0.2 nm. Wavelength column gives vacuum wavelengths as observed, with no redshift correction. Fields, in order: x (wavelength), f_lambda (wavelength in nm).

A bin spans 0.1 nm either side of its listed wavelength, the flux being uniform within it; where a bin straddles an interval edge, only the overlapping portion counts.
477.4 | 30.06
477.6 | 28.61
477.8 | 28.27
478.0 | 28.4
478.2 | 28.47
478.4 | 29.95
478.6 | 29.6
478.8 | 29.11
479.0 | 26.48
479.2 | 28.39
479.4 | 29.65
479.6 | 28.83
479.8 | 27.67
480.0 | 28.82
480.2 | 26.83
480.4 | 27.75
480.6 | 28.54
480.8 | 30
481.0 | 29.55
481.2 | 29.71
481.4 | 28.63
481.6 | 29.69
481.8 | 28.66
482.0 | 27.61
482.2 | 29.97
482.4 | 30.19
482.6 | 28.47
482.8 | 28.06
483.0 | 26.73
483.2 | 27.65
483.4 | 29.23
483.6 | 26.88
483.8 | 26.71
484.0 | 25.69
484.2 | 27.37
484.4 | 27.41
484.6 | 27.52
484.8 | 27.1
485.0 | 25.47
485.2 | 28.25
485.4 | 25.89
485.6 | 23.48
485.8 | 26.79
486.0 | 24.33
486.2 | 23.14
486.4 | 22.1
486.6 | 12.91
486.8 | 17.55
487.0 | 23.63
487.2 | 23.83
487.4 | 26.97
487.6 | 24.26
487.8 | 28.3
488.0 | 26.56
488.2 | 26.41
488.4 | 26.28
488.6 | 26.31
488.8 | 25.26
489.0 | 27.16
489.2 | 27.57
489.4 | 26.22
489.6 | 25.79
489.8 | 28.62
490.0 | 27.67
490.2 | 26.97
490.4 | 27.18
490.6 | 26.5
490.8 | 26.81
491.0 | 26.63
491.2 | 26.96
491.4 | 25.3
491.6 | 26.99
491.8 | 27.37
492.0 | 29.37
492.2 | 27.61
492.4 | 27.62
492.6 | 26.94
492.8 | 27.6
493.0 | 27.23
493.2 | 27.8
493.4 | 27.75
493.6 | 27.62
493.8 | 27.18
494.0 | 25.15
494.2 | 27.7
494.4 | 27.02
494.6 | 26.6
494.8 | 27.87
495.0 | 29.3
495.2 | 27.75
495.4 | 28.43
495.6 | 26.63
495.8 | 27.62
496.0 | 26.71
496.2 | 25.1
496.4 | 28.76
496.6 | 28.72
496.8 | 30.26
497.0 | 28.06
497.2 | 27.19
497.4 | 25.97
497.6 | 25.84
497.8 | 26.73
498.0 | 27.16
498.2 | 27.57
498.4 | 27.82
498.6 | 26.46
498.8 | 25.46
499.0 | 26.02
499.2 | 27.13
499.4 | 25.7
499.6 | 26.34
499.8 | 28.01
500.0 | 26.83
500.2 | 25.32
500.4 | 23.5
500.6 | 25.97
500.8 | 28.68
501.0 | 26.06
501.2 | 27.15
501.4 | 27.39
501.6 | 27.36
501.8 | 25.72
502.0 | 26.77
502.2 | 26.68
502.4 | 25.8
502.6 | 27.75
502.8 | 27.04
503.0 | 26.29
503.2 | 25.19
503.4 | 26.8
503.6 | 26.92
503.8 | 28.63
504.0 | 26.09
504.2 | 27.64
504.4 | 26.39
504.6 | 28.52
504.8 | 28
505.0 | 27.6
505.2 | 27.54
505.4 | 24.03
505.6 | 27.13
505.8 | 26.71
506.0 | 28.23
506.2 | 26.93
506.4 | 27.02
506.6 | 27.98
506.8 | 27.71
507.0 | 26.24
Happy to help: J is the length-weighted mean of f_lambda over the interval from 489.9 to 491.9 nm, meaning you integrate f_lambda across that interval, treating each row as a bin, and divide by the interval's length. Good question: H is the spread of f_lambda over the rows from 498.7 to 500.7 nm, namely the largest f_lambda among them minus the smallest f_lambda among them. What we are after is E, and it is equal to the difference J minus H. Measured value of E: 22.3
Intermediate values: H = 4.5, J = 26.8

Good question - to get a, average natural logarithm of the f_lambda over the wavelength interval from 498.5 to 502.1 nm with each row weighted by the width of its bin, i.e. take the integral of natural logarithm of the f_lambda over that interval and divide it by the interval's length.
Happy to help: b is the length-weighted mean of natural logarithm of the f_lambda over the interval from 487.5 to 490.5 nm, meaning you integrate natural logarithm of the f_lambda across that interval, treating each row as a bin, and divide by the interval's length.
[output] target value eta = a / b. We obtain 1.00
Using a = 3.27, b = 3.28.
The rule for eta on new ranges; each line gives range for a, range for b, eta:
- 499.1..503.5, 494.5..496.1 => 0.99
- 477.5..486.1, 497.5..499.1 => 1.01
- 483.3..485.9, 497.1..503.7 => 1.00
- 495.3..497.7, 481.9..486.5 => 1.01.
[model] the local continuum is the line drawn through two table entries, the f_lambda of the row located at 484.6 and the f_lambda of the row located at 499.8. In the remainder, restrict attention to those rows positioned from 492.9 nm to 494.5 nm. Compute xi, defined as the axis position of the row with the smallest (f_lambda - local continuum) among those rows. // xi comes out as 494.0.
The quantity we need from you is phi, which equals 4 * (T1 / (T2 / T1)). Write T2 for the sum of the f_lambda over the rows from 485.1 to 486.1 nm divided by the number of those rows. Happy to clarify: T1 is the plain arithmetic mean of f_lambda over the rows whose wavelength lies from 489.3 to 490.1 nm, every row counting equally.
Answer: 114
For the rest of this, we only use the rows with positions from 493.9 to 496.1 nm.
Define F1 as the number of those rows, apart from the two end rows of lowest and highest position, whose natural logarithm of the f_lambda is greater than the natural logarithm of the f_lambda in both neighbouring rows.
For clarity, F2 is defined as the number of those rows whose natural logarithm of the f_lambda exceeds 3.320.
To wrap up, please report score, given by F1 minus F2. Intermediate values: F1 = 4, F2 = 5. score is -1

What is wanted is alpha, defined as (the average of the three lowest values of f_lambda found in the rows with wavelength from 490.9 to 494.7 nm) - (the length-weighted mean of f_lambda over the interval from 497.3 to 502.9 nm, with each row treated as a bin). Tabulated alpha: -0.9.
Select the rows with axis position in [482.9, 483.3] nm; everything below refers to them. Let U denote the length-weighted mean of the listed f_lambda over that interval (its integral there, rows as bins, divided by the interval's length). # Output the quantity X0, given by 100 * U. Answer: 2719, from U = 27.2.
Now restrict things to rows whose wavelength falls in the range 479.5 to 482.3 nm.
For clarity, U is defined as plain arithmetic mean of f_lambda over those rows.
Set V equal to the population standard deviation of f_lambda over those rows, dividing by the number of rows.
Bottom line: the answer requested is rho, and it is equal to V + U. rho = 29.7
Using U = 28.7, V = 1.0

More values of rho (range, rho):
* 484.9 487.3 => 27.1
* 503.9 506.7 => 28.2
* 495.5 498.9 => 28.5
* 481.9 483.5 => 29.6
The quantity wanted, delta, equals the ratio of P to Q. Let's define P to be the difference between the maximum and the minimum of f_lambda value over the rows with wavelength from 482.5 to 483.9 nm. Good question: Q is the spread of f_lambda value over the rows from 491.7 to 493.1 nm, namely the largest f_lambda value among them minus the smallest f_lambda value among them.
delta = 1.0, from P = 2.5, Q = 2.4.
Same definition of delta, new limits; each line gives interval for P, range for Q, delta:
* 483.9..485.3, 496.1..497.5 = 0.5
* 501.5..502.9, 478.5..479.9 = 0.6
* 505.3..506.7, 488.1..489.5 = 1.8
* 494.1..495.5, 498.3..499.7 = 1.1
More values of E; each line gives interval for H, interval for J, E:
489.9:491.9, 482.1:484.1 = 25.6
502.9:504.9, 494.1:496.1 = 24.1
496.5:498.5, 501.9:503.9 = 22.4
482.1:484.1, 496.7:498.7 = 22.8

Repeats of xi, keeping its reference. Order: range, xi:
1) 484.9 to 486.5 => 486.4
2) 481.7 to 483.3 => 483.0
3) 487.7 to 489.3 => 488.8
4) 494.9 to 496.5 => 496.2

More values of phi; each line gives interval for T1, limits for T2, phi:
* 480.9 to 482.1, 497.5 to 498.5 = 124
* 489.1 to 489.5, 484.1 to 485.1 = 107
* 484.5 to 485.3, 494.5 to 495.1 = 105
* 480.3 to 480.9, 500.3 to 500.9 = 127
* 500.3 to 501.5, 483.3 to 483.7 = 100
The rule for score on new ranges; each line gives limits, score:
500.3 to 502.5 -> 2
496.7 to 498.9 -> -2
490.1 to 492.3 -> 3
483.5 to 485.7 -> 1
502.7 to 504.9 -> 0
